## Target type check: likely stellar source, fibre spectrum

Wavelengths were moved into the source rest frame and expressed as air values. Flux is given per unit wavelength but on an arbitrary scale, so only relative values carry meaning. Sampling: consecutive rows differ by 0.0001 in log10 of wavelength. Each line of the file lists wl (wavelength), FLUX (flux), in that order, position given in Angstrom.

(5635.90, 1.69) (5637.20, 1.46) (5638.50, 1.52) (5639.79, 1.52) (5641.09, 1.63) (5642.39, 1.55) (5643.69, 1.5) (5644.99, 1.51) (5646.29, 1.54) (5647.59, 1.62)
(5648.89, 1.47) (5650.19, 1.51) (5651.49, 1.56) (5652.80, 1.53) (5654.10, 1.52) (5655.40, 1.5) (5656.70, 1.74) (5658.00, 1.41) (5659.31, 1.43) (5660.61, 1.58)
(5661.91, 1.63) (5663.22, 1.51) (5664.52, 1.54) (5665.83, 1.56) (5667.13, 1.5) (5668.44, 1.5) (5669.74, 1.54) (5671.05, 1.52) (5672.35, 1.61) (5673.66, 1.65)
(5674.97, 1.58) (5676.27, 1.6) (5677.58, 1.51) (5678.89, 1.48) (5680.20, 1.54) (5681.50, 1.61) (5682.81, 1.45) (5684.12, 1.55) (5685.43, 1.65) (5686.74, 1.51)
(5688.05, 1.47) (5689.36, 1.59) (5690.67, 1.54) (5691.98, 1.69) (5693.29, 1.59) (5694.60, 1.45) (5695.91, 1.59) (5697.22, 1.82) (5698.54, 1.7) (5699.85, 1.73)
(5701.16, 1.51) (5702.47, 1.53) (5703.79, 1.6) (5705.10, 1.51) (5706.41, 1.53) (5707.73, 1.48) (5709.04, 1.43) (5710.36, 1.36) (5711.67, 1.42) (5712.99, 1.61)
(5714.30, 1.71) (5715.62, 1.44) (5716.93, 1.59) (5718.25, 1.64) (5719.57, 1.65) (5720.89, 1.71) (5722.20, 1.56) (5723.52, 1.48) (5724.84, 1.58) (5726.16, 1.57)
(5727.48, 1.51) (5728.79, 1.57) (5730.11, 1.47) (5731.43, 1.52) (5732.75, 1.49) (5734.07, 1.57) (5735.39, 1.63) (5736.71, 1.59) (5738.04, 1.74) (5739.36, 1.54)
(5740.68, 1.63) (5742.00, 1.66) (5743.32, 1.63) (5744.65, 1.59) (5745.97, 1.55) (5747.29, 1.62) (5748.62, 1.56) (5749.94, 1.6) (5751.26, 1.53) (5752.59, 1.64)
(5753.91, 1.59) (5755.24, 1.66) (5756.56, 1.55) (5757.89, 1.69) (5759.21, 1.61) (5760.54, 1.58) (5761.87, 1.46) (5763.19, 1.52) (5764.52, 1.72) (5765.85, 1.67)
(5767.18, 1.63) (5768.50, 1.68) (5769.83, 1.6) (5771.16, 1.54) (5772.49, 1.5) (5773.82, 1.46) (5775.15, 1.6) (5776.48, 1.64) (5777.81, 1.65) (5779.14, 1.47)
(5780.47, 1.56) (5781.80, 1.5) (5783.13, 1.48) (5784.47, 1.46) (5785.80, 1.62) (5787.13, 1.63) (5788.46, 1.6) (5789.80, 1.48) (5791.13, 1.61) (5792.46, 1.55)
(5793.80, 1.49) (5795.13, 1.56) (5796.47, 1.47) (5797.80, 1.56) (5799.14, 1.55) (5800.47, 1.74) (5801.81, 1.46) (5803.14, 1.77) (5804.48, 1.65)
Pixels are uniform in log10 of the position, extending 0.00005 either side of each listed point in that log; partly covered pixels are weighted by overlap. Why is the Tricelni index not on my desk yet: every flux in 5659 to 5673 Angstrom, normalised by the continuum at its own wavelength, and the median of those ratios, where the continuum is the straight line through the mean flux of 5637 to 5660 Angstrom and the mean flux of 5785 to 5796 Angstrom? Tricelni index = 1.00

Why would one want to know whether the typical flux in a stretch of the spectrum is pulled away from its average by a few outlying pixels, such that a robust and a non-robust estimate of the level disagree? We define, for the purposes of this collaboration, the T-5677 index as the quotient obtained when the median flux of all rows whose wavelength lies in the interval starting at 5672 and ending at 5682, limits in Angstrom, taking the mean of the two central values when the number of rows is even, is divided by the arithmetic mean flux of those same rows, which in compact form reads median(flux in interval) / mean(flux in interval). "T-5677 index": 1.01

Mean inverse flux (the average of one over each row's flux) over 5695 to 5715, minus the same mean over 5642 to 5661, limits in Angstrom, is -0.013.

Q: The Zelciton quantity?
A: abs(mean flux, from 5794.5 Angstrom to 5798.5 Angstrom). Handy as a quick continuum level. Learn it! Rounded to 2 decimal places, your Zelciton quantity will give 1.53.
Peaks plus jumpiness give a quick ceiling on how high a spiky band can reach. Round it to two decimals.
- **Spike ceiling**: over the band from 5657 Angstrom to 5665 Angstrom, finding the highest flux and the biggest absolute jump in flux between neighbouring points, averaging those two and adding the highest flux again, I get 2.52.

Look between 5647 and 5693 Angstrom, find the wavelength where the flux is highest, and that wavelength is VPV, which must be 5656.70 Angstrom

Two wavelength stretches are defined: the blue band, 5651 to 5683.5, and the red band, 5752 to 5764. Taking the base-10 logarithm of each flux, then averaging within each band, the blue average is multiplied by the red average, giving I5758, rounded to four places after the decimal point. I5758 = 0.0378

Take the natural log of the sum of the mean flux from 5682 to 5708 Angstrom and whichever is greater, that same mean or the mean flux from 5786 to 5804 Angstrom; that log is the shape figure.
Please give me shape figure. 1.15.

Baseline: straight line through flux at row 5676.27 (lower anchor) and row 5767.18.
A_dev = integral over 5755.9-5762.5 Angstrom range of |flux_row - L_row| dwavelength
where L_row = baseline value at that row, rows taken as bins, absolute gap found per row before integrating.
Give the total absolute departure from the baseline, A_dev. 0.49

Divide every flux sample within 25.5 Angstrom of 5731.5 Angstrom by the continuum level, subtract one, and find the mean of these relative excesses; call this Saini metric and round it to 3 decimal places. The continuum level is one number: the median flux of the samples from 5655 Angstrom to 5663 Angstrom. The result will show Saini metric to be 0.019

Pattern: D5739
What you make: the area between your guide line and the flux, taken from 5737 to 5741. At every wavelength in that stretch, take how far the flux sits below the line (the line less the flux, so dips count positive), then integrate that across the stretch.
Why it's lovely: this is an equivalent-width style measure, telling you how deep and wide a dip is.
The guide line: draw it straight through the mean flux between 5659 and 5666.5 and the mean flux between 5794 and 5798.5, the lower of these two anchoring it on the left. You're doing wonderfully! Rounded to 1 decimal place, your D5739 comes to -0.4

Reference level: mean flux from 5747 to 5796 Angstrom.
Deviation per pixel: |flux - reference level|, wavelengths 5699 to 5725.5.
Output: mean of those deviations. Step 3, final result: 0.09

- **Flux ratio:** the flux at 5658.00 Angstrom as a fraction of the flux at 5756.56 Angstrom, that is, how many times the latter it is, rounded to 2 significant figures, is 0.91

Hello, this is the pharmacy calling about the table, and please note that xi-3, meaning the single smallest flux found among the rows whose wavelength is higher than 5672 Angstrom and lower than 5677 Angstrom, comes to 1.58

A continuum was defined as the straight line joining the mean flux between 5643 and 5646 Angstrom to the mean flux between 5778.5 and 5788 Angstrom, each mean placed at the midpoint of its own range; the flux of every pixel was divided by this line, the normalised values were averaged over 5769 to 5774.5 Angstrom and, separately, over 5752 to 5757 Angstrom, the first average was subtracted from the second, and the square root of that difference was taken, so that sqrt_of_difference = 0.24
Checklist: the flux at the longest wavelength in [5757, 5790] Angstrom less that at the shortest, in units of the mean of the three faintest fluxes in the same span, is -0.14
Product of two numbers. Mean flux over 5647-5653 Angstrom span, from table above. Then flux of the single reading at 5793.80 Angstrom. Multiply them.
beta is 2.29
